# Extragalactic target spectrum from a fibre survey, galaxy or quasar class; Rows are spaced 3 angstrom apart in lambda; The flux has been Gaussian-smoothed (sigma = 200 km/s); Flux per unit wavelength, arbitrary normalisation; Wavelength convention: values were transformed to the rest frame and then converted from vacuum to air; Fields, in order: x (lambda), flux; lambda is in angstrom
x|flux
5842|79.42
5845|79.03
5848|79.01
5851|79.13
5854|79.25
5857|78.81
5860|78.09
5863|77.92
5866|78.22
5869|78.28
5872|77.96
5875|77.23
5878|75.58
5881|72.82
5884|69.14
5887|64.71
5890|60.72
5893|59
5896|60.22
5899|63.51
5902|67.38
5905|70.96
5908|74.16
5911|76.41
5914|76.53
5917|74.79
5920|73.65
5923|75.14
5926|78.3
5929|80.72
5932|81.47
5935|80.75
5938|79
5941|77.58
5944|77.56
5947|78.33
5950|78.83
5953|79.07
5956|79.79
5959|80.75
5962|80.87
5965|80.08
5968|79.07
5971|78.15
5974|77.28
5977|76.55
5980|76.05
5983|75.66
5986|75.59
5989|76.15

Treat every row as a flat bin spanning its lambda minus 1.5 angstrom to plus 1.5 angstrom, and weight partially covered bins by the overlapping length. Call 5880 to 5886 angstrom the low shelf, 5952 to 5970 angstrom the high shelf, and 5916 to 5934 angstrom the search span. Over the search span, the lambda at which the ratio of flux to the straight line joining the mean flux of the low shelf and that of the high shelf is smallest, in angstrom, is 5920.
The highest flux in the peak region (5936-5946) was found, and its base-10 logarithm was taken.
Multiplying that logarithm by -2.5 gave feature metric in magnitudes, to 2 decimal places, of -4.74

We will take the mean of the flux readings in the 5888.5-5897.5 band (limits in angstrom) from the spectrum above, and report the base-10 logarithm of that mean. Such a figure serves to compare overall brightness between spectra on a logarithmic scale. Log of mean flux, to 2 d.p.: 1.78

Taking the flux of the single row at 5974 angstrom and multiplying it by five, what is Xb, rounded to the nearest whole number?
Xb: 386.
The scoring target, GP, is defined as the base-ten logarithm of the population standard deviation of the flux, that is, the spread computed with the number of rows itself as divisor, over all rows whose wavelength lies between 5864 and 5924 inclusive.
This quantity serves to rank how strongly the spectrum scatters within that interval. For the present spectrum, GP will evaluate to 0.8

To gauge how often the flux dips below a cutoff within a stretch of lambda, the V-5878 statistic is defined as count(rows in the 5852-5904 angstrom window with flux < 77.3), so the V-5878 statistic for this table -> 10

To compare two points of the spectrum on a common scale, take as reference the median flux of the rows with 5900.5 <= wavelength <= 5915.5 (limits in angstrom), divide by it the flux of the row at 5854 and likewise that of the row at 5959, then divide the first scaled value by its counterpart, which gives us 0.981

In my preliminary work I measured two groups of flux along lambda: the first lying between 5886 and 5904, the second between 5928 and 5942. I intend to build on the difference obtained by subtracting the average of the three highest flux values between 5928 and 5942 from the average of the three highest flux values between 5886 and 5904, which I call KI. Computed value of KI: -16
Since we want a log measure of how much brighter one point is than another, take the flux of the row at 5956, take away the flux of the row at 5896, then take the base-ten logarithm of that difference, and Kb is 1.3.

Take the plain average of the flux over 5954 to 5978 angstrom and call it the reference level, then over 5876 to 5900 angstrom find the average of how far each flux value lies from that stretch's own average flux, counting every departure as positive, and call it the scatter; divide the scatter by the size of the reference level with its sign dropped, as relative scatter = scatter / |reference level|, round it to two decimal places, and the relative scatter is 0.06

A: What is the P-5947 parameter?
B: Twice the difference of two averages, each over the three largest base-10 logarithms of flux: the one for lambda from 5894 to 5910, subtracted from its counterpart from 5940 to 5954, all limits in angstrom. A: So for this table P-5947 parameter 0.09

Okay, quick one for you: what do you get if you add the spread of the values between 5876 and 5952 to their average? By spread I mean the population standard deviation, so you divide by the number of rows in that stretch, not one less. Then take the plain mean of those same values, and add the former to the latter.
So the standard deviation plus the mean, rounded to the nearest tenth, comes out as 79.8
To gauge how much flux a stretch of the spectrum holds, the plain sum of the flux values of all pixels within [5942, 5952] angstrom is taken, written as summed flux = 235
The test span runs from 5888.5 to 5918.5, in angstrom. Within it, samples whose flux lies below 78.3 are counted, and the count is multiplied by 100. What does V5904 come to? 1000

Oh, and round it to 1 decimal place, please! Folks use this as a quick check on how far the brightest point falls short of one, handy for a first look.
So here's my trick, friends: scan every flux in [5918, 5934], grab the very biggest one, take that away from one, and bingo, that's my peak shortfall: -80.5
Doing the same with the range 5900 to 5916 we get -75.5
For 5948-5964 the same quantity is -79.9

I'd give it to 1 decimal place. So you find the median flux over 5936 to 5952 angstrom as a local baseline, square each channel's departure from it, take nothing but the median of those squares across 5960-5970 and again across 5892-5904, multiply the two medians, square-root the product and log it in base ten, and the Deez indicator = 1.5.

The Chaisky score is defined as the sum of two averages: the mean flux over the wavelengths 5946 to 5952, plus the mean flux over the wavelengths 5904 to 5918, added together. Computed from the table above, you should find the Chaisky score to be 153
